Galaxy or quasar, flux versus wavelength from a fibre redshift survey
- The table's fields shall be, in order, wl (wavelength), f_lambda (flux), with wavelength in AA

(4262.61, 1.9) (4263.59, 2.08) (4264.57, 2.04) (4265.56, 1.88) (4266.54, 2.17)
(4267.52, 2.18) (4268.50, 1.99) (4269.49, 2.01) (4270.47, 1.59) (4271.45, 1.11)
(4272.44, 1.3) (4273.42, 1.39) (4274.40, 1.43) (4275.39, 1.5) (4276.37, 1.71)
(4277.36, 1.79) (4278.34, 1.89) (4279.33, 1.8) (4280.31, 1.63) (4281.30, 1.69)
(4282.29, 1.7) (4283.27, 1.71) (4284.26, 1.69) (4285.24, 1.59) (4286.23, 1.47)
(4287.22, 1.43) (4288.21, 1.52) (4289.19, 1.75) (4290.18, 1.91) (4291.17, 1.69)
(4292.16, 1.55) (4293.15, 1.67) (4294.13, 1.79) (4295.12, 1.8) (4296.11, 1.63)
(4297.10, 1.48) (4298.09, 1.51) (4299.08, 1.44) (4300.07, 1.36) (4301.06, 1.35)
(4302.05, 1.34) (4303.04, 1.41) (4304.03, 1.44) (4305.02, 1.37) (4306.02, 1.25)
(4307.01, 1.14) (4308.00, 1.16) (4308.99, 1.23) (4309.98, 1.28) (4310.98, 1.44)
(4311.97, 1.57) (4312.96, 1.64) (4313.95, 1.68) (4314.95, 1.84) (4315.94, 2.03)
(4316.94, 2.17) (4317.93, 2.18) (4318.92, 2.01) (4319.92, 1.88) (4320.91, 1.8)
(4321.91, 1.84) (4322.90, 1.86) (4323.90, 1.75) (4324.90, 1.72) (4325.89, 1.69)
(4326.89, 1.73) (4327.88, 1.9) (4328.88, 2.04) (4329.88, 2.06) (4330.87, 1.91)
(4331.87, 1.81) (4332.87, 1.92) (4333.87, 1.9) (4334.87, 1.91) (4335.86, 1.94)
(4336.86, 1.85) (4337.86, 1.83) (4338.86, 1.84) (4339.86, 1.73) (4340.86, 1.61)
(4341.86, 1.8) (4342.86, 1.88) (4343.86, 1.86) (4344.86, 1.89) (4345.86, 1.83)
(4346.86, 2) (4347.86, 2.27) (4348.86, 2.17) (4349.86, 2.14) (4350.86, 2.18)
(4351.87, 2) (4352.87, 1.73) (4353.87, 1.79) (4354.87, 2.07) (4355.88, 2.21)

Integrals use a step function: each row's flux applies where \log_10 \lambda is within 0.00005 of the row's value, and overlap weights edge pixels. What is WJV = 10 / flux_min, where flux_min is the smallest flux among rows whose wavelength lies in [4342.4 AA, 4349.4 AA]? 5.5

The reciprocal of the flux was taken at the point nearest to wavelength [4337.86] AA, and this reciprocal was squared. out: 0.30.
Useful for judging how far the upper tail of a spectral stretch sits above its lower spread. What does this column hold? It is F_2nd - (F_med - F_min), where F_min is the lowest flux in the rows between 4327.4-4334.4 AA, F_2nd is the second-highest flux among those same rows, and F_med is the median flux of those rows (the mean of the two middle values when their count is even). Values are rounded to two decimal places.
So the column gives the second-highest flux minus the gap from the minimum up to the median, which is 1.94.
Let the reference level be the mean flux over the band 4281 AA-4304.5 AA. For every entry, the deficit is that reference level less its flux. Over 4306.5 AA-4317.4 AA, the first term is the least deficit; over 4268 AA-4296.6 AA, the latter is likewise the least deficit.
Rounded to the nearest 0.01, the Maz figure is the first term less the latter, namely -0.16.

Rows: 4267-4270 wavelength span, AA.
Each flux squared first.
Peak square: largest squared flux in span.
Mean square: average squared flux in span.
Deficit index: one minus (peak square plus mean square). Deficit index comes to -8.0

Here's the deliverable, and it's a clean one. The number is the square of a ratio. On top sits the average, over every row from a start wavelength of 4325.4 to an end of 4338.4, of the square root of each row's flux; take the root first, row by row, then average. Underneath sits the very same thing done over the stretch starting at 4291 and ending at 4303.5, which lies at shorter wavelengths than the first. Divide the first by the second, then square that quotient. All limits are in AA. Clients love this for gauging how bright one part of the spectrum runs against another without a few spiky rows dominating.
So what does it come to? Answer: 1.2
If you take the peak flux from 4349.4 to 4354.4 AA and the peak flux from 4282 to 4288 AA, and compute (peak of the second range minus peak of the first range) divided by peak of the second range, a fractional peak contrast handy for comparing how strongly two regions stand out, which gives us -0.27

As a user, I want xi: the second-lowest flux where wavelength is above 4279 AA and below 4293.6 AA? 1.47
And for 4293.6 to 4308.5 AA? 1.16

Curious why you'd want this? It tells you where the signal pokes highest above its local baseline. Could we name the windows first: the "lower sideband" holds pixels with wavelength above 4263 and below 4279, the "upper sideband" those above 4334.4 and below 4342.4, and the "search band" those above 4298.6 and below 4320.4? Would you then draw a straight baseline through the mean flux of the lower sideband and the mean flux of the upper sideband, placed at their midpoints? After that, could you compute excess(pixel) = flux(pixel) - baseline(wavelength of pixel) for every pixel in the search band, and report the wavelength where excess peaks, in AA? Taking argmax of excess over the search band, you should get 4317.93 AA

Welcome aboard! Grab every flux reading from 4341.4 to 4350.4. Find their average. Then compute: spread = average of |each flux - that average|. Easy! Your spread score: 0.14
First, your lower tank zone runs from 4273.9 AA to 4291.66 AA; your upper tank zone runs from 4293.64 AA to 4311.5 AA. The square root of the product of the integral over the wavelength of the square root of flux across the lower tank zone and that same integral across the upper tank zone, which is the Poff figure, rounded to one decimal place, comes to 22.0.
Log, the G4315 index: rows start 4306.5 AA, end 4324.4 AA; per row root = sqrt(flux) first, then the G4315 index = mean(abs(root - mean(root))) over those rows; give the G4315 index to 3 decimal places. 0.106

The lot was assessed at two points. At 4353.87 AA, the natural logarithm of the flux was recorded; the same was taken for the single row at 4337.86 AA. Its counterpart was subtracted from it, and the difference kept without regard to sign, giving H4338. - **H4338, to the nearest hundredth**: 0.02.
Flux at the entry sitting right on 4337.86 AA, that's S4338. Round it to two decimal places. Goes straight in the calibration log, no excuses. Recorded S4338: 1.83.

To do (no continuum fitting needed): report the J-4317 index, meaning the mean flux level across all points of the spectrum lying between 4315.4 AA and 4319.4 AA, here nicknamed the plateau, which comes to 2.10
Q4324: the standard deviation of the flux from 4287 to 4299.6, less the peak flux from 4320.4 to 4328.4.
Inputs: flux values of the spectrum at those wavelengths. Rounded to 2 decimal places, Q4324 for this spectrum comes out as -1.75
